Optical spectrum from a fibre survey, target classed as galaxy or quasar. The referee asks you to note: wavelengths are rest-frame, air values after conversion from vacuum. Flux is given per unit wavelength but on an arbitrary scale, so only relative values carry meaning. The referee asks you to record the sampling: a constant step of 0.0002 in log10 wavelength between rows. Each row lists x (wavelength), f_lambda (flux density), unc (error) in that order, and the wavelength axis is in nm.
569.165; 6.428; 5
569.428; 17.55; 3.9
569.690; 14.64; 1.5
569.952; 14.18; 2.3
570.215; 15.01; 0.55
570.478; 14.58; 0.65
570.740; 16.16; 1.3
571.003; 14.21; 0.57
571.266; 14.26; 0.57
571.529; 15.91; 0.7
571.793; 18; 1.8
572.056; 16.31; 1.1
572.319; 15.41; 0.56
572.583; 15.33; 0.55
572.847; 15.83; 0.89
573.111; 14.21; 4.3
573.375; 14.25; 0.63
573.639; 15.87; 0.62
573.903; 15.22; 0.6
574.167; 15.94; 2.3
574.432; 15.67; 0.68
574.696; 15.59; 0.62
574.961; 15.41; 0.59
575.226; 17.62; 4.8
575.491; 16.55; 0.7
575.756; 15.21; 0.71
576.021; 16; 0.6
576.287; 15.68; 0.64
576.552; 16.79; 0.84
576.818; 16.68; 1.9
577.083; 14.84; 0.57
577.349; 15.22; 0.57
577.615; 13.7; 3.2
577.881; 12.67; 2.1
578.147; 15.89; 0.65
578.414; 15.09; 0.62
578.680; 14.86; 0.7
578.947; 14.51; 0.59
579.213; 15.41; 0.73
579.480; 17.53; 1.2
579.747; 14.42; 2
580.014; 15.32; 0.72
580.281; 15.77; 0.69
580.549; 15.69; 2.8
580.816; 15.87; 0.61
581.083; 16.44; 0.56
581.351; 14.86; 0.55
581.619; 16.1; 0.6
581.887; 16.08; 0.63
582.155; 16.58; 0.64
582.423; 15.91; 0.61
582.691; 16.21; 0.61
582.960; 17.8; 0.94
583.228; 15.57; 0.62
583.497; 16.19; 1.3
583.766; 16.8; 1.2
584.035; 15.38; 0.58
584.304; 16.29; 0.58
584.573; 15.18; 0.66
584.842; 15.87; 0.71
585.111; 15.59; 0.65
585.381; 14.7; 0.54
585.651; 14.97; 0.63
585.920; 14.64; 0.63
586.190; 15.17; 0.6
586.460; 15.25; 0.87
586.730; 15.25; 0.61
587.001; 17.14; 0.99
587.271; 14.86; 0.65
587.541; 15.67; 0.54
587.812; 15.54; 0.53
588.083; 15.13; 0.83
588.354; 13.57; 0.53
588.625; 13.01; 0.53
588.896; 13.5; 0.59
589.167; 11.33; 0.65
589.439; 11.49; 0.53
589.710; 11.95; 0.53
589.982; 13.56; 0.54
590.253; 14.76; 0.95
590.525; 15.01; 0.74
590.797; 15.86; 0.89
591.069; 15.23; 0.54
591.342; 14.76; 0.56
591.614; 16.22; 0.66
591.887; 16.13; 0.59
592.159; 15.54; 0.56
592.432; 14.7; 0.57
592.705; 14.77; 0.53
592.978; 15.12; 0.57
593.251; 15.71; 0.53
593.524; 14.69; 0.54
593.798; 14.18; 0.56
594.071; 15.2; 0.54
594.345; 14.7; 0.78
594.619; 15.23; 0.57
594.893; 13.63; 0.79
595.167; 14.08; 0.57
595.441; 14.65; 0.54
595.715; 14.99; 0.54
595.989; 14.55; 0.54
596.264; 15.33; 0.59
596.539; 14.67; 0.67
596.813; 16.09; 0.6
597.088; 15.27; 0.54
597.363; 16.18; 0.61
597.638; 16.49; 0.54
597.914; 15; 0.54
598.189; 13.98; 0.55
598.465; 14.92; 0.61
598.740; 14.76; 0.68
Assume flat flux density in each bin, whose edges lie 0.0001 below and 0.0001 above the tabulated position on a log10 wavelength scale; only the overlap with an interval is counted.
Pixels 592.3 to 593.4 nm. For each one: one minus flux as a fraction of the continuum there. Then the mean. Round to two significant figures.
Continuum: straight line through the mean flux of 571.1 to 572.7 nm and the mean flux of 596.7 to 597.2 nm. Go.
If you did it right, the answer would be 0.040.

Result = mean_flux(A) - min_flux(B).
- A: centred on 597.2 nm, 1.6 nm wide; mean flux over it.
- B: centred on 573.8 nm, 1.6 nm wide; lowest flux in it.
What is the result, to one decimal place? 1.4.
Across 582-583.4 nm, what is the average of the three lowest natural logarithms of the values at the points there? 2.77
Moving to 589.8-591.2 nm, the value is 2.67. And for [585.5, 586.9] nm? 2.70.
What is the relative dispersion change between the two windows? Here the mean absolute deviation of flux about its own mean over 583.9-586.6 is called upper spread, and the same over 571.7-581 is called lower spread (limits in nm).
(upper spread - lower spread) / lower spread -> -0.50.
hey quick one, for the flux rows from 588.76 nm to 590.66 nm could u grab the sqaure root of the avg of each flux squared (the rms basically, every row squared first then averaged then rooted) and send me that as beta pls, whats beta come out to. 13.16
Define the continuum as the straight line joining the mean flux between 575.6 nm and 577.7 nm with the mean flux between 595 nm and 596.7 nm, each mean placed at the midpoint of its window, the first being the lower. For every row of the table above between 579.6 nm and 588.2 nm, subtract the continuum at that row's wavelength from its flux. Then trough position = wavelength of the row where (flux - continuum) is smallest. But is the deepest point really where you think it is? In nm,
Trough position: 579.747 nm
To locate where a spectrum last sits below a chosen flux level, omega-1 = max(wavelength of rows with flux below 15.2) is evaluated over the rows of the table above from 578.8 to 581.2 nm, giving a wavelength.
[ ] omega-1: 579.747 nm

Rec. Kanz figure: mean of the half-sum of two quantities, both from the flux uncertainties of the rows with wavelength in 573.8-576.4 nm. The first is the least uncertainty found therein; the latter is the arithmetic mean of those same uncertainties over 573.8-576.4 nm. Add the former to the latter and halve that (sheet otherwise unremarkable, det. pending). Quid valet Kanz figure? 0.91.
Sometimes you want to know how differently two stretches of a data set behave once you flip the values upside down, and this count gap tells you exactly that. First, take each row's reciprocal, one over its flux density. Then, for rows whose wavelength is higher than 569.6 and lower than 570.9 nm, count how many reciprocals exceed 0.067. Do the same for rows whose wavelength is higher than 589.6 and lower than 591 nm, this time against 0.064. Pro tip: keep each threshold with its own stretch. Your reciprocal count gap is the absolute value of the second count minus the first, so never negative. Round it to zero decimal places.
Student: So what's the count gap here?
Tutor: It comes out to 1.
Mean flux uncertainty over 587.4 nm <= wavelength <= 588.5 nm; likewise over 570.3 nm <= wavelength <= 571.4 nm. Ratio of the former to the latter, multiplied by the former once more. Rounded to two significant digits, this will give 0.48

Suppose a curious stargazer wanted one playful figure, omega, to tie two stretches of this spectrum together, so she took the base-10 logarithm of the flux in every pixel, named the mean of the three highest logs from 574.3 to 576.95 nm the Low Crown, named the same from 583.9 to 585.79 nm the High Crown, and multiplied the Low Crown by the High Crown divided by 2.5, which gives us 0.592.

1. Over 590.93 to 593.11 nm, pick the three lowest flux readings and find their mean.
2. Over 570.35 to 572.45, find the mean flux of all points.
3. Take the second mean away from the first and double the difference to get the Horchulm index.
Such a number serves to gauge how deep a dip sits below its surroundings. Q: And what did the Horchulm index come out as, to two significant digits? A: -1.7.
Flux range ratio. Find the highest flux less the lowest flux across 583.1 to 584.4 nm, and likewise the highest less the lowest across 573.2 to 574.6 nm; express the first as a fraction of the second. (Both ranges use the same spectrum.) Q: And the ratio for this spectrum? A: 0.84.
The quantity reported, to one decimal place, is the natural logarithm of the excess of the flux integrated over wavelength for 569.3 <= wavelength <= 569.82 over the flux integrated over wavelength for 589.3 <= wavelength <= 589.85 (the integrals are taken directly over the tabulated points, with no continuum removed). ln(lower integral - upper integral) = 0.7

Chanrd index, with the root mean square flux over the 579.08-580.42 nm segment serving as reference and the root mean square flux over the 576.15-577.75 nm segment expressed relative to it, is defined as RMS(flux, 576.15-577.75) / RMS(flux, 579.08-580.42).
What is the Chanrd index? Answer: 0.99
